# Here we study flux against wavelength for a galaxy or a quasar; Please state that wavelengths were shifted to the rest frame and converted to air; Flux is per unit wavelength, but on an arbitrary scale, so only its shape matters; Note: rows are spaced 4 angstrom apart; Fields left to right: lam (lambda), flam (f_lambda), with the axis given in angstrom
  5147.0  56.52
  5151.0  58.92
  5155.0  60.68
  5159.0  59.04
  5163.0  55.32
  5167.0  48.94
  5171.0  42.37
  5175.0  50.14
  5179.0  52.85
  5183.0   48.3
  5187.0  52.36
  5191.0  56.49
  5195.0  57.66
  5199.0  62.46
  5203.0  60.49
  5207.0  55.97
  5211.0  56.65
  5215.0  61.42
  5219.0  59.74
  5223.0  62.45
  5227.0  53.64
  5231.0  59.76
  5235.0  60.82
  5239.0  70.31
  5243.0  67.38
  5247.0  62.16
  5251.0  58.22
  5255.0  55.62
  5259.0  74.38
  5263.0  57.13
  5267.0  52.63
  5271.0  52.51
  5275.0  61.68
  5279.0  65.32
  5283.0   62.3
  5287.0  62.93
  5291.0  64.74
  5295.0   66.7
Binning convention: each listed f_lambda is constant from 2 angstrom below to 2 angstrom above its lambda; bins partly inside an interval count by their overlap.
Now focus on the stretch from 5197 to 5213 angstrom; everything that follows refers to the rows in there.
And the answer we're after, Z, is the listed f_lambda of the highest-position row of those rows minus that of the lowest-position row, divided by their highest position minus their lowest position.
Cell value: -0.5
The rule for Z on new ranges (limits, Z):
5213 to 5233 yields -0.1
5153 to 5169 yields -1.0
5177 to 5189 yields -0.1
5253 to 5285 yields 0.2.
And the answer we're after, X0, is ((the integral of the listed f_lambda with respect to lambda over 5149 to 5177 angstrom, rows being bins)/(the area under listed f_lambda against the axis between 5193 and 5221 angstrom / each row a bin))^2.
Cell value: 0.82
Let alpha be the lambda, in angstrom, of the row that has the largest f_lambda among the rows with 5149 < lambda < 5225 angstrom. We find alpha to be 5199.0 angstrom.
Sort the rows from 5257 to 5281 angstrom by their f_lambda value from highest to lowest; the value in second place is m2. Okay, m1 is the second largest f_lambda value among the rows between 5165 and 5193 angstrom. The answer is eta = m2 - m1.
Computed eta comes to 12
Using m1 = 52.85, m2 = 65.32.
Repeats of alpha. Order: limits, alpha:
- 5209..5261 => 5259.0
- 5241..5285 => 5259.0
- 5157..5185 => 5159.0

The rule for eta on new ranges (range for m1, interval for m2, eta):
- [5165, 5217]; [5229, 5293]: 9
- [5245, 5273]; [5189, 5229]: 0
